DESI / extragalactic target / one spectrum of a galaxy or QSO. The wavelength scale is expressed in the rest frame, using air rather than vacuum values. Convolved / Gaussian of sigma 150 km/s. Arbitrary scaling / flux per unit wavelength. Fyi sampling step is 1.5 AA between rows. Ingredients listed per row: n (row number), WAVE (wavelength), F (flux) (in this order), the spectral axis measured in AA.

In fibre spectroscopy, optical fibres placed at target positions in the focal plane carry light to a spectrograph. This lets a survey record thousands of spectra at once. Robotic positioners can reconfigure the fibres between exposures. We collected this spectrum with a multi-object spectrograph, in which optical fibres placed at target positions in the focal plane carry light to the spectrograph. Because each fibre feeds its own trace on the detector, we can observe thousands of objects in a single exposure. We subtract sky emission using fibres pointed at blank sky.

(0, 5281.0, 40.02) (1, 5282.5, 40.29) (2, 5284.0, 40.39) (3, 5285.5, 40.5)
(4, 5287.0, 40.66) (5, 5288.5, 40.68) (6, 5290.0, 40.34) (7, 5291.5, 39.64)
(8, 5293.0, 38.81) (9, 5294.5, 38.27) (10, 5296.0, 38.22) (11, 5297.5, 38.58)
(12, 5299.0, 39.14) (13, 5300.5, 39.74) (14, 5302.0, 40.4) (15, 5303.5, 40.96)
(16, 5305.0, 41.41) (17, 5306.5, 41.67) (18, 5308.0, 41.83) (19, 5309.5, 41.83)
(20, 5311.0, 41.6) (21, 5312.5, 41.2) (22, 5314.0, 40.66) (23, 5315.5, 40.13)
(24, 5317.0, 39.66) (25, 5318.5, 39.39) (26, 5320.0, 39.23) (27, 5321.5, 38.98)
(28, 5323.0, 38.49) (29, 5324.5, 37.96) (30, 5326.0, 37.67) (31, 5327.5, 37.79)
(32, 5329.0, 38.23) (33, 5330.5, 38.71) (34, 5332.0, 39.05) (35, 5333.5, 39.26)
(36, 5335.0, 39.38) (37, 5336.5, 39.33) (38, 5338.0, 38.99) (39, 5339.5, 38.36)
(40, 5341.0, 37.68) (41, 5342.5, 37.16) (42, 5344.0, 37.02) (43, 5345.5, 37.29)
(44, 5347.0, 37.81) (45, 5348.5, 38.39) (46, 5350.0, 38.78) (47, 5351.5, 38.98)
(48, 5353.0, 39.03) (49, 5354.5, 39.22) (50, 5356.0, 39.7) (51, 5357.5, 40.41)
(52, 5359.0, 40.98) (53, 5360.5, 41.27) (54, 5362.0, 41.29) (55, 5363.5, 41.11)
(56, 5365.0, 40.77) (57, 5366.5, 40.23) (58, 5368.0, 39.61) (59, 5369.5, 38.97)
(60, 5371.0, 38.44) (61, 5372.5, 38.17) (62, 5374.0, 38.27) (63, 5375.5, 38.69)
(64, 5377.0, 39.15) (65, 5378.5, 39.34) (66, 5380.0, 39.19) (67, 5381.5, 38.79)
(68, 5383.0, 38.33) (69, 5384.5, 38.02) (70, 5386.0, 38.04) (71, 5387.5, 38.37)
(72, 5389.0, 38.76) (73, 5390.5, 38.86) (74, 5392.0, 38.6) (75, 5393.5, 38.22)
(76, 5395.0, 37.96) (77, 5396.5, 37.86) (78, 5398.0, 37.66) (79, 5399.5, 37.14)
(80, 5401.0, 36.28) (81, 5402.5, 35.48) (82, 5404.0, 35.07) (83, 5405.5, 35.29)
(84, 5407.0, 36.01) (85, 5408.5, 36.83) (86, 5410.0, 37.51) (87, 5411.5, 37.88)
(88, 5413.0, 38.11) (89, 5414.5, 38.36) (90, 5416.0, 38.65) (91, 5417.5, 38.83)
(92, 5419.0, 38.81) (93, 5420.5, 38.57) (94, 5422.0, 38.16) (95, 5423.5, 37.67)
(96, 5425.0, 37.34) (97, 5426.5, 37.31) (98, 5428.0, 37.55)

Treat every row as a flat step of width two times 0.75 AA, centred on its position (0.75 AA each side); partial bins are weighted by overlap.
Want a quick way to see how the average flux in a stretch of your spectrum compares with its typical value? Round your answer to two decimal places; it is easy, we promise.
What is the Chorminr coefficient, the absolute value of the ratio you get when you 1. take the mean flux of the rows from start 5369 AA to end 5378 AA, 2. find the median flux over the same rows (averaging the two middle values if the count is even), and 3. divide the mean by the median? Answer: 1.00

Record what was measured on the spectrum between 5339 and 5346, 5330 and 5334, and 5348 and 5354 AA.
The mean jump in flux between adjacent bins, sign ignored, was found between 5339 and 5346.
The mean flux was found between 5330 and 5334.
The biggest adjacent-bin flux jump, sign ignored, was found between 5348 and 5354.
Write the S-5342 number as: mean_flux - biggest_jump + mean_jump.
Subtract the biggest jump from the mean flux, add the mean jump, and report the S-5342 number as 39.0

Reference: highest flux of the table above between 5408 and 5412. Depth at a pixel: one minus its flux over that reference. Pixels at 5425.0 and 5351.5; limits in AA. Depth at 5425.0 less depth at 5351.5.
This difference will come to 0.043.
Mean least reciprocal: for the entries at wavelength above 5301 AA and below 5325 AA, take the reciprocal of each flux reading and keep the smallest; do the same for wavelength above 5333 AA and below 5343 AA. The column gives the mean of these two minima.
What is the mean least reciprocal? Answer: 0.0246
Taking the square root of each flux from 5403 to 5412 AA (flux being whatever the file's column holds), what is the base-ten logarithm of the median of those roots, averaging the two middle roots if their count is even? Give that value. 0.781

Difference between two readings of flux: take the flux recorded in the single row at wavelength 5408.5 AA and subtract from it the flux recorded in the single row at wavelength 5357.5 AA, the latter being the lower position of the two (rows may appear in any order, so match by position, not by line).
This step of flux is -3.58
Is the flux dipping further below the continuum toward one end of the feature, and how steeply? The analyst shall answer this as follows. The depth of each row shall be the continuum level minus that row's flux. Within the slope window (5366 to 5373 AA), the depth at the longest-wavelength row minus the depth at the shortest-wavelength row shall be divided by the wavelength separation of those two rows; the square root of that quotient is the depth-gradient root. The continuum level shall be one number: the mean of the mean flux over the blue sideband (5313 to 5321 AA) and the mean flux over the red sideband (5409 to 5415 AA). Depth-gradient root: 0.59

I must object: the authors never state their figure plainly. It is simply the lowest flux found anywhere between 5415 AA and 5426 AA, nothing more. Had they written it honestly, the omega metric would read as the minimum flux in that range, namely 37.34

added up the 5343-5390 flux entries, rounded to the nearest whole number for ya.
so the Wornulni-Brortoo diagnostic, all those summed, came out 1212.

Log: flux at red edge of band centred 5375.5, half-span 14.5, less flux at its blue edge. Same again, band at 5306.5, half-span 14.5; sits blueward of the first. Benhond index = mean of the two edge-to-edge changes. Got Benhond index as -1.1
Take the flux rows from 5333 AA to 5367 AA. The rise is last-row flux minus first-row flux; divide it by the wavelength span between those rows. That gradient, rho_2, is 0.03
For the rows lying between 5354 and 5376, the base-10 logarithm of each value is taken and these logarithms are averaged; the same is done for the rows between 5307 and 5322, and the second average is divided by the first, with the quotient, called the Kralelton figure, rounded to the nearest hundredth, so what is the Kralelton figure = 1.00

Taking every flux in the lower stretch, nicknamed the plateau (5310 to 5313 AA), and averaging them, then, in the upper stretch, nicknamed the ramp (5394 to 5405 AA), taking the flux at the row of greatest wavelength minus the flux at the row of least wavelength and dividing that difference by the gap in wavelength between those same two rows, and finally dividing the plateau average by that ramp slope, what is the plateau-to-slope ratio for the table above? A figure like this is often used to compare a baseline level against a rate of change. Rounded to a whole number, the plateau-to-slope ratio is -129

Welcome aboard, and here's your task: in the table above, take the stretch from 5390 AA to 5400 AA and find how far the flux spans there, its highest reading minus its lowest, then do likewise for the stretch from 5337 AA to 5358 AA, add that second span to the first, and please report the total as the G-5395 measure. 5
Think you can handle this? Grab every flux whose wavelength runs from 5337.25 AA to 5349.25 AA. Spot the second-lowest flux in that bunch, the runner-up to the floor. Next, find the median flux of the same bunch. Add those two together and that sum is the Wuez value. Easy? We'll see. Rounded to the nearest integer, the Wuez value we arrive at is 75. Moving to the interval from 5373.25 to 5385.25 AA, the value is 77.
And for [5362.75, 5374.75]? 78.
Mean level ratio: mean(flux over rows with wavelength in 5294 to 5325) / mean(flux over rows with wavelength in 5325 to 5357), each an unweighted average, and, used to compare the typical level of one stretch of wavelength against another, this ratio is 1.04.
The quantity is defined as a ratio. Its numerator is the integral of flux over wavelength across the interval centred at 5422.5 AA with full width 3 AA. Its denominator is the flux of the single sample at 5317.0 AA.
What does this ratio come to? 2.87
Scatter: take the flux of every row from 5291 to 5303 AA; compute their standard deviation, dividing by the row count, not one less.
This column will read 0.73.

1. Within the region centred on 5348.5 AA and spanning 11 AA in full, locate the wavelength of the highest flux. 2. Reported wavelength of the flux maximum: 5353.0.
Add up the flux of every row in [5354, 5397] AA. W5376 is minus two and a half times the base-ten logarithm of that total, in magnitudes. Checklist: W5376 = -7.6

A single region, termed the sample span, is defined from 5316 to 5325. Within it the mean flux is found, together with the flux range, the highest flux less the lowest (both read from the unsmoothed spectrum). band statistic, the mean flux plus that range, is 40.7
